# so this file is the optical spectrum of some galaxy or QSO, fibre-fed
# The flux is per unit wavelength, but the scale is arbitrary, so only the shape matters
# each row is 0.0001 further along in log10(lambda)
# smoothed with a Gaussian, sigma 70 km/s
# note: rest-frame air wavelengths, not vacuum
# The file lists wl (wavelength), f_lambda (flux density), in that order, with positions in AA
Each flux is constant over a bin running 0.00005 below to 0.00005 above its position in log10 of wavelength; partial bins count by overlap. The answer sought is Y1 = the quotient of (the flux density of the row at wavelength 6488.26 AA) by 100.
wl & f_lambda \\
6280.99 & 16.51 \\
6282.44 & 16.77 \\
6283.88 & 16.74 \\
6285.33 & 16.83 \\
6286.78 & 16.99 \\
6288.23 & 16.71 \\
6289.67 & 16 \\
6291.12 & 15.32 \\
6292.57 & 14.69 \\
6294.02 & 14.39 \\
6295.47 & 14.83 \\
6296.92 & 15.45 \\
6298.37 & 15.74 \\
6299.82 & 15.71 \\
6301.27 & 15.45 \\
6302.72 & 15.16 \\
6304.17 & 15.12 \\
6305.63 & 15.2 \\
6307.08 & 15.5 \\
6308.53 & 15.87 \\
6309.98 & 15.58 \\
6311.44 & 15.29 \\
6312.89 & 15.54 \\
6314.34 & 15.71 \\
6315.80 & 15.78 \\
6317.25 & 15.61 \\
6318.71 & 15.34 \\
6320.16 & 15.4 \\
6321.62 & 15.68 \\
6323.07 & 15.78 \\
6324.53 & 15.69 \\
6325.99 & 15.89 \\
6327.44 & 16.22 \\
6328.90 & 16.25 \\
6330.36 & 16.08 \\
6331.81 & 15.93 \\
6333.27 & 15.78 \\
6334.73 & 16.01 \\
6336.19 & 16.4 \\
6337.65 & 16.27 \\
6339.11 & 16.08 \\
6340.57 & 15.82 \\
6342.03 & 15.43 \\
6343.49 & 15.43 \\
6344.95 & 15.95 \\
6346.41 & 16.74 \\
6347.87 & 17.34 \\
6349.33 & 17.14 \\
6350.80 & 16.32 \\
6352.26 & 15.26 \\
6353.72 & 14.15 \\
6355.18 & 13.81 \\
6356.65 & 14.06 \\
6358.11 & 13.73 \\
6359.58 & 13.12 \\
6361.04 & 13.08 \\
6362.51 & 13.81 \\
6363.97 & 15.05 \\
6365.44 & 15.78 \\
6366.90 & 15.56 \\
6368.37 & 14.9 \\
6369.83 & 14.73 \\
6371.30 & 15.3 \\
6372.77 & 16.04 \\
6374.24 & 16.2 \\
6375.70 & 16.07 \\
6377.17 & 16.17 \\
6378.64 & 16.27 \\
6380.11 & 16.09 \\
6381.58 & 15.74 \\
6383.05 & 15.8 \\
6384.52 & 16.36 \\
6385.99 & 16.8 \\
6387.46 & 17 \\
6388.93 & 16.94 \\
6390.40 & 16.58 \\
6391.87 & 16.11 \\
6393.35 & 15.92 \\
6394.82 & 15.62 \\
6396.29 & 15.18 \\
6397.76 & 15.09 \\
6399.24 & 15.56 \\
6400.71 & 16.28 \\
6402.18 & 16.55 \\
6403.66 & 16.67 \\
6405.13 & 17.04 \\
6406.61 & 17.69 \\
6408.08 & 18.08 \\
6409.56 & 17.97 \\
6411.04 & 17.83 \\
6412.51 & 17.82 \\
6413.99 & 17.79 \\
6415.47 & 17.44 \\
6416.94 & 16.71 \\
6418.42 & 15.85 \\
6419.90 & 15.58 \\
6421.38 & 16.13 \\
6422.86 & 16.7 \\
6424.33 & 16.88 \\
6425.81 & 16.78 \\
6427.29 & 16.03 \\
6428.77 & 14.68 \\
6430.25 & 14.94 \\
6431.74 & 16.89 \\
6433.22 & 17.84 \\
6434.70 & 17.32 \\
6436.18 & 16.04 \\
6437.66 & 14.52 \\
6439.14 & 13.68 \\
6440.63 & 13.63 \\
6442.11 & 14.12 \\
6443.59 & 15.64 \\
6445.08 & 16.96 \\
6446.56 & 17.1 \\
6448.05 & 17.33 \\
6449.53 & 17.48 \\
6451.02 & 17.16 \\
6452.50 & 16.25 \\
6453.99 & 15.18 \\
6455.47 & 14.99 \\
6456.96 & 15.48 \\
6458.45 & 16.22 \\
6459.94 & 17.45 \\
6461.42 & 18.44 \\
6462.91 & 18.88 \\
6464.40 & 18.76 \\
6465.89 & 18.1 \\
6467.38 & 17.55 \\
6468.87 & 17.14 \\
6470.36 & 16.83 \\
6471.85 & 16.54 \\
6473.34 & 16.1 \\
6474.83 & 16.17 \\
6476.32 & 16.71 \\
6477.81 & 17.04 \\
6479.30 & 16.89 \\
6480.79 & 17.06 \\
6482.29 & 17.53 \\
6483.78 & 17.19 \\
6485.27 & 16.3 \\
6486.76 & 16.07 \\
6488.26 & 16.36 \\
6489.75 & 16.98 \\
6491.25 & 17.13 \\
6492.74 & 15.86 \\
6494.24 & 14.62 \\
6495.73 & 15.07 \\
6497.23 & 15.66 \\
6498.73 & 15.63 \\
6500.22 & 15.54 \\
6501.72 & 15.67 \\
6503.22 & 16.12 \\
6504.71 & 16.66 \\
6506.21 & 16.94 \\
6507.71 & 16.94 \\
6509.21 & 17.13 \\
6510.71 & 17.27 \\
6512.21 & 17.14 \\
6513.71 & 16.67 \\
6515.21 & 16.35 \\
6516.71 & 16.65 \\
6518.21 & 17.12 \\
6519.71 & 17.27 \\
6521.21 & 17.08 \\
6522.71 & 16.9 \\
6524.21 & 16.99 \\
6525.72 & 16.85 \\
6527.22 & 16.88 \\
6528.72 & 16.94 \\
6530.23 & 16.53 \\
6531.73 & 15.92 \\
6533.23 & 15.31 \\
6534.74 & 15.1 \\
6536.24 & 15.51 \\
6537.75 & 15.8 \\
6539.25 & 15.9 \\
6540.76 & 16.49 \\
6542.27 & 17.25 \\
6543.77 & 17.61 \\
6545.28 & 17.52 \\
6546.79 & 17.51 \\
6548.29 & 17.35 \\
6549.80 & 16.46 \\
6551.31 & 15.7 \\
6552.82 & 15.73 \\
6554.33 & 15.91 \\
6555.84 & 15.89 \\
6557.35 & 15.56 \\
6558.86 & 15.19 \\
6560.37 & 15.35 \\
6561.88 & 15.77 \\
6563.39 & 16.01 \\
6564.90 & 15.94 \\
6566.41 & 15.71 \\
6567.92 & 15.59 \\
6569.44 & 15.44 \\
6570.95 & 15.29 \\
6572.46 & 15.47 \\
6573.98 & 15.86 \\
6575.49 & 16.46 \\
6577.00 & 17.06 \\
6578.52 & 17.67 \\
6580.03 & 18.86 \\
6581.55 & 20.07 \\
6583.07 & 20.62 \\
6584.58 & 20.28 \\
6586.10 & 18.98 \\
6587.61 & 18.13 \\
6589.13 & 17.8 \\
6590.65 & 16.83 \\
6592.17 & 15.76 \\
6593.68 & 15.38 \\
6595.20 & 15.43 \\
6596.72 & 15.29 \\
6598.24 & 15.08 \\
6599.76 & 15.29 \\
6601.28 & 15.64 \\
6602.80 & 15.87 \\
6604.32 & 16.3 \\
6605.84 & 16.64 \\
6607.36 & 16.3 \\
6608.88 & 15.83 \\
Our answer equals 0.164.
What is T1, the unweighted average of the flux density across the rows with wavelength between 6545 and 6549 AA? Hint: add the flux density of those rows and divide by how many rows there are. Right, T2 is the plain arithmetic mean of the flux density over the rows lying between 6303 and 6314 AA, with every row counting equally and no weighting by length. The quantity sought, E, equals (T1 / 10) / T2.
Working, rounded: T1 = 17.5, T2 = 15.4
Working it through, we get 0.113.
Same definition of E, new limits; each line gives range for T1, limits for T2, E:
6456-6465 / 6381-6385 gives 0.110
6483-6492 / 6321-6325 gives 0.106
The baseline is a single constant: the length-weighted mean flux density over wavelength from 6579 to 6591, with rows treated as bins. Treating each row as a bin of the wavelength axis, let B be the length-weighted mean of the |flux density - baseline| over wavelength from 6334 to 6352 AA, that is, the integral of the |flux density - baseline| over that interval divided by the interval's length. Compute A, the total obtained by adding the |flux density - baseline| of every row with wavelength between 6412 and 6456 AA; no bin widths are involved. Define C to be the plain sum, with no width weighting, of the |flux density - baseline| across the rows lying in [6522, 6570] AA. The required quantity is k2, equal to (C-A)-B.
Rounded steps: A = 84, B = 2.8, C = 89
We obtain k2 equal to 2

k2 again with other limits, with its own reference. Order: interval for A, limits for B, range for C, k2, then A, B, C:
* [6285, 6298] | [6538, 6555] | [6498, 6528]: 14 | 30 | 2.3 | 46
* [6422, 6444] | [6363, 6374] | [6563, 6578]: -22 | 49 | 3.6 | 31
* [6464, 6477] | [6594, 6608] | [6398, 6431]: 30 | 17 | 3.2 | 51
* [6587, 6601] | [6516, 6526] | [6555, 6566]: -5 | 26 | 2.0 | 23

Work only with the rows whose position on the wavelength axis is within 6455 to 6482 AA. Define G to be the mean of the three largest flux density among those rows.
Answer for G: 18.7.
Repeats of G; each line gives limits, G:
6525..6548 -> 17.5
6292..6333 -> 16.2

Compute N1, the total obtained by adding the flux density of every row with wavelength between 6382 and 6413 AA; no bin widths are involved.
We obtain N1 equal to 349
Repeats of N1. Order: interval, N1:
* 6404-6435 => 354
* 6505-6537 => 349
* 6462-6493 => 357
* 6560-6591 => 359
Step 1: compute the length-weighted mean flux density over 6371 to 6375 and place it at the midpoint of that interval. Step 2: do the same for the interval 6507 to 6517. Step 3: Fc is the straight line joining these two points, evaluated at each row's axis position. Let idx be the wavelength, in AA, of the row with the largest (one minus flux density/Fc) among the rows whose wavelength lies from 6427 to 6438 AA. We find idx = 6437.66 AA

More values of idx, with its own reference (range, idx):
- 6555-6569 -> 6558.86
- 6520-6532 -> 6531.73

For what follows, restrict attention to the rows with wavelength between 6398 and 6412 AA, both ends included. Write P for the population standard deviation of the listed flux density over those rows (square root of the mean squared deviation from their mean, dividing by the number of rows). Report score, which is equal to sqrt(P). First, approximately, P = 0.83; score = 0.91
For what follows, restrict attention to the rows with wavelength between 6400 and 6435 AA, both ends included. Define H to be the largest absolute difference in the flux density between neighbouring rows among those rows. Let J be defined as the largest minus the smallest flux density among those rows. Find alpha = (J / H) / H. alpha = 1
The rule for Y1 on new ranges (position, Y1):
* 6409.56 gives 0.180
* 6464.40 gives 0.188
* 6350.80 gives 0.163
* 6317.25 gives 0.156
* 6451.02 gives 0.172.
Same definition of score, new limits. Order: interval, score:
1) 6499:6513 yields 0.79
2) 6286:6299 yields 0.92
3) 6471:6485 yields 0.67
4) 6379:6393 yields 0.67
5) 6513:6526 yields 0.52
